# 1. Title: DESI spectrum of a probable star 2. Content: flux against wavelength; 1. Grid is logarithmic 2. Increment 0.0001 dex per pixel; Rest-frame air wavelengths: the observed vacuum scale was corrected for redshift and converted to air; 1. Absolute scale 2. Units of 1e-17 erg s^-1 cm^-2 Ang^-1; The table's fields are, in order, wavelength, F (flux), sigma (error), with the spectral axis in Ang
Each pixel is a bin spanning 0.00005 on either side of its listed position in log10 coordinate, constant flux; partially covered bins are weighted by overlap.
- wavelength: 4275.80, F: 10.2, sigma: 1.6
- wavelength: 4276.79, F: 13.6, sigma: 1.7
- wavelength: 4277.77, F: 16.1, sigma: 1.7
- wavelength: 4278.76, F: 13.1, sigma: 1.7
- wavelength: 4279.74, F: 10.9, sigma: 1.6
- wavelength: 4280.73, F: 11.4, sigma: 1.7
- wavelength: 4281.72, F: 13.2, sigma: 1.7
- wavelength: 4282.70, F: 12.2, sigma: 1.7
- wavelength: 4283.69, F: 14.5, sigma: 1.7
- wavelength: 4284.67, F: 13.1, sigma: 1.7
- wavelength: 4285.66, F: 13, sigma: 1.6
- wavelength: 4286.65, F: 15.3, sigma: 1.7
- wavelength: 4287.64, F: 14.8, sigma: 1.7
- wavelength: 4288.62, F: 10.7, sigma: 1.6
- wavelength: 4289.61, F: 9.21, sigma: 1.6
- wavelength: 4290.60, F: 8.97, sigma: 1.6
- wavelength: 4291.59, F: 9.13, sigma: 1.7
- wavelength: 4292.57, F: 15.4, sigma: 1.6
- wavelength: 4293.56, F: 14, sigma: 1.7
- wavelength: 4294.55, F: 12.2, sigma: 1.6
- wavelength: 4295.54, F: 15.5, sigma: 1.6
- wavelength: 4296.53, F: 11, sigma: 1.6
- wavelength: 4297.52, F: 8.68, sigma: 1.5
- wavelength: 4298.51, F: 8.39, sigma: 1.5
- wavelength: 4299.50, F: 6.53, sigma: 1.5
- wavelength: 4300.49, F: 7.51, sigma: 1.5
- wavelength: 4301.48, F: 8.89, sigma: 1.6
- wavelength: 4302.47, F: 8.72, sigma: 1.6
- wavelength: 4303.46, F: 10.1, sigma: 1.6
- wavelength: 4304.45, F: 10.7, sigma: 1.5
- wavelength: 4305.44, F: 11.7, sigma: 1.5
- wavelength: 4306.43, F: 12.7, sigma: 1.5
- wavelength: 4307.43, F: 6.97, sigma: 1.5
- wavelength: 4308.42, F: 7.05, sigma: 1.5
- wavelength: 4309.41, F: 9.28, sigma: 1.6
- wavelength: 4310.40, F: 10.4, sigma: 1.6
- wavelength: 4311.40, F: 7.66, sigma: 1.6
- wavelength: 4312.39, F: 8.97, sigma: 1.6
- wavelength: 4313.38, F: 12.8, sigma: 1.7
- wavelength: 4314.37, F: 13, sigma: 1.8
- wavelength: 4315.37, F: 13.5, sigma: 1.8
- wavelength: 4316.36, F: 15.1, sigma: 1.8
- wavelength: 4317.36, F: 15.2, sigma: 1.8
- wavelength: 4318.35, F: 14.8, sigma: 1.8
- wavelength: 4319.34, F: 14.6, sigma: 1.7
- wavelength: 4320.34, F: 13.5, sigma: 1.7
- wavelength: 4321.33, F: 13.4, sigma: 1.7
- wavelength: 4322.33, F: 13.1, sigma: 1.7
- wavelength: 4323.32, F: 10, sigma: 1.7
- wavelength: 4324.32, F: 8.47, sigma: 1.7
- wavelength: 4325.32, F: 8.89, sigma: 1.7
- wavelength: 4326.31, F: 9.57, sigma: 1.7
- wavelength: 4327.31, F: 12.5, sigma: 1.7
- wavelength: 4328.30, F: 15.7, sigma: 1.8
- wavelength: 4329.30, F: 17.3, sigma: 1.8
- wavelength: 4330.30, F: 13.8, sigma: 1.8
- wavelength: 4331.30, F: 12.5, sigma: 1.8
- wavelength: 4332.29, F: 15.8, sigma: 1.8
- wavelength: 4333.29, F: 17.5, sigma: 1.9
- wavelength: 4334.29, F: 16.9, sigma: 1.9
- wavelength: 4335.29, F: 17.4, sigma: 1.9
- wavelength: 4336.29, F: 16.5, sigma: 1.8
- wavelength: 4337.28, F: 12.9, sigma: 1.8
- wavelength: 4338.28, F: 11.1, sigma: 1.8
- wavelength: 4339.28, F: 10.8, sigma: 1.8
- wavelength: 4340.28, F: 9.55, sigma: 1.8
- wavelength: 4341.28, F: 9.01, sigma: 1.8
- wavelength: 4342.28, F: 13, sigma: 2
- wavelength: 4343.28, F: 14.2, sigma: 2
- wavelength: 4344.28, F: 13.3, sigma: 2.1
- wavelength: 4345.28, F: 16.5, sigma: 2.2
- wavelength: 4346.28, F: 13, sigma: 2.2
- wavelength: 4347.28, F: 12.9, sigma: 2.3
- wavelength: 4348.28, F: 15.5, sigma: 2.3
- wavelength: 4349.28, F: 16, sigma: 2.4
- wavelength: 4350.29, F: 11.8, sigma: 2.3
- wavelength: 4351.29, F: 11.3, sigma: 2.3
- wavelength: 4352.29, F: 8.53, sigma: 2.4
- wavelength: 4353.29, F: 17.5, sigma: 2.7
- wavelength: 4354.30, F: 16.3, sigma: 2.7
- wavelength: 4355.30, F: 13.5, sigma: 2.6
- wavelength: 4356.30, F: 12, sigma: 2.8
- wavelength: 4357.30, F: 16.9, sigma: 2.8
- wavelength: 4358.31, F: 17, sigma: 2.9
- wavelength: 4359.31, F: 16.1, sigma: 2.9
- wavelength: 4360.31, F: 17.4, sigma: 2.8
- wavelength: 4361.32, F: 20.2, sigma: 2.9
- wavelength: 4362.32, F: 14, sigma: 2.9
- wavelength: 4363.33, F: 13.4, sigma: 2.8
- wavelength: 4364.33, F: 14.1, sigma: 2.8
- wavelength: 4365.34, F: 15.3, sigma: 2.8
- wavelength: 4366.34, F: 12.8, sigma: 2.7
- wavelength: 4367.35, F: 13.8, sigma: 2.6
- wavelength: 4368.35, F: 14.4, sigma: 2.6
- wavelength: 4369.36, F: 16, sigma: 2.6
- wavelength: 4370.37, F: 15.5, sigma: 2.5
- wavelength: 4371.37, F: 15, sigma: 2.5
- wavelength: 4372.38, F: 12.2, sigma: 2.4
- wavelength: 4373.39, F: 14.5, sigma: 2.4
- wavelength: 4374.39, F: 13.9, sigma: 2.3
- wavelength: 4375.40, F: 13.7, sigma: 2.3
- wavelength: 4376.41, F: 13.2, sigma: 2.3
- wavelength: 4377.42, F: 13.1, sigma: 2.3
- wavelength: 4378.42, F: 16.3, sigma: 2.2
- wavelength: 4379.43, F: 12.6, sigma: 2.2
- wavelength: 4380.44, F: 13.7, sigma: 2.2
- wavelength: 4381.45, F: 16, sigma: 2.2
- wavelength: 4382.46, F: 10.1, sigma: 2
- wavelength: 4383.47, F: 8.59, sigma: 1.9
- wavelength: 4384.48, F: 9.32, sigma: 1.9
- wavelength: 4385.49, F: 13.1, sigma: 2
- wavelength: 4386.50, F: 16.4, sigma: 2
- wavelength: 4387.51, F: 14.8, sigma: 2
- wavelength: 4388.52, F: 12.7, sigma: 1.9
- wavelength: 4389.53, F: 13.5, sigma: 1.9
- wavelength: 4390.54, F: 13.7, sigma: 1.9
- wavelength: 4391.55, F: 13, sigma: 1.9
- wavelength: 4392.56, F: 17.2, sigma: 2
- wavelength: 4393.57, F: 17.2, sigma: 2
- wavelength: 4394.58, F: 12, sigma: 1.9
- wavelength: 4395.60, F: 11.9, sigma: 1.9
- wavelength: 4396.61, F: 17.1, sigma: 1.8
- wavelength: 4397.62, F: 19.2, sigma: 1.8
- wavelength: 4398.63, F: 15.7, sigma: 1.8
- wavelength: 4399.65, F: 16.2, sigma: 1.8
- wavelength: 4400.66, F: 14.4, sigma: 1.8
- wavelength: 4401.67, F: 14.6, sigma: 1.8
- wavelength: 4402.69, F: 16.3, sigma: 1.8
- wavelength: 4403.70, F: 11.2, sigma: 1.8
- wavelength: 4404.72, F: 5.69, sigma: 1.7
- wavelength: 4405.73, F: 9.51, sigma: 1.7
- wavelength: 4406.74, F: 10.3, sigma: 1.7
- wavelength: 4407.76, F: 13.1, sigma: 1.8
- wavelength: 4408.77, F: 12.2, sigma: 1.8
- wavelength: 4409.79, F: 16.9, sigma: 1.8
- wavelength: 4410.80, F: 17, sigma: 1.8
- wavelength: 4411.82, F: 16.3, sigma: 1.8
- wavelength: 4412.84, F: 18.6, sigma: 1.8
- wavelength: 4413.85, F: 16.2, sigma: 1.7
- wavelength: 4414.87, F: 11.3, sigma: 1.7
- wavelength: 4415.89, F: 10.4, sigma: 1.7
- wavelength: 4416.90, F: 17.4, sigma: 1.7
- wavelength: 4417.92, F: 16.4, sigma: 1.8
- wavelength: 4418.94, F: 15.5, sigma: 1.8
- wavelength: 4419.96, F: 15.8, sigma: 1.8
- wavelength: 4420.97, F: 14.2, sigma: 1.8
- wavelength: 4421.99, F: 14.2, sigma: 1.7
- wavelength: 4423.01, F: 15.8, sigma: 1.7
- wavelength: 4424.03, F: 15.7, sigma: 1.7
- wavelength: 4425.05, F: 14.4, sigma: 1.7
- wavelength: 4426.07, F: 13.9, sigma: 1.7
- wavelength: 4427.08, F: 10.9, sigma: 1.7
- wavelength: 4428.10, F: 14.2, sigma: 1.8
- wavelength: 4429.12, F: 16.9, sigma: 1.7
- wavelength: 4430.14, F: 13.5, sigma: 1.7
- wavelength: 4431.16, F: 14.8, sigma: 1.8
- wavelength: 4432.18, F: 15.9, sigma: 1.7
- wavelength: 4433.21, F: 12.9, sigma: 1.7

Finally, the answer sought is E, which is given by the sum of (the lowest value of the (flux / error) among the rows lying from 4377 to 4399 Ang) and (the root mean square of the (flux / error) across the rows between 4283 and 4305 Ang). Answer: 11.6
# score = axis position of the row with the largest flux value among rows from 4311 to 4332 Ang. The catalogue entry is 4329.30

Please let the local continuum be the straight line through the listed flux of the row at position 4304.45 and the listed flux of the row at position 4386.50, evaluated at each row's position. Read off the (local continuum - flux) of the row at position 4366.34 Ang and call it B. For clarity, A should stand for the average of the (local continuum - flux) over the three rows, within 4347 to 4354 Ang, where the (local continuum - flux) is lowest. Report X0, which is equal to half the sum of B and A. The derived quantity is -0.1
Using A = -2.4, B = 2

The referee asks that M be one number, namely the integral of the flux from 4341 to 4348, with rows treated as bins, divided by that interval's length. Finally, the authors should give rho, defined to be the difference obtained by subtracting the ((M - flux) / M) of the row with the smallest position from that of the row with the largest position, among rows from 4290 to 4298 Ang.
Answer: 0.02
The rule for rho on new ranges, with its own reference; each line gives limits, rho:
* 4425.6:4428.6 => -0.02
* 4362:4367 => 0.09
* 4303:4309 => 0.23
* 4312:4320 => -0.42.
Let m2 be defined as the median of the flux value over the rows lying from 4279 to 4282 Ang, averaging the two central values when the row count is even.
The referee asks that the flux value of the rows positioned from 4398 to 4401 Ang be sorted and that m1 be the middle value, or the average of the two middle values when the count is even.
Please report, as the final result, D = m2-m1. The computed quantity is -4.3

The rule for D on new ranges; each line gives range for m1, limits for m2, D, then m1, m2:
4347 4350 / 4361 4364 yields -1.5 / 15.5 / 14.0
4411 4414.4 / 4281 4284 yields -3.1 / 16.3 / 13.2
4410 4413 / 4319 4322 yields -3.5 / 17.0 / 13.5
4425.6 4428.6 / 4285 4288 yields 0.9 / 13.9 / 14.8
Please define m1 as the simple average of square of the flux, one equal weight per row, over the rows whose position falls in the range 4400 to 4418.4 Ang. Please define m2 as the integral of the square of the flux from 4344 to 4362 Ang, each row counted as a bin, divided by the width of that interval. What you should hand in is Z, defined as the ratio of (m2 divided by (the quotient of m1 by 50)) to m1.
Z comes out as 0.28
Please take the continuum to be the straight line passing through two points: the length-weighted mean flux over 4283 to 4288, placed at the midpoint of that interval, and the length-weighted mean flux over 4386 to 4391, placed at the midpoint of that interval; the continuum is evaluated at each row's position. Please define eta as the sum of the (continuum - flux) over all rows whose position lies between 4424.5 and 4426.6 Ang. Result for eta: 0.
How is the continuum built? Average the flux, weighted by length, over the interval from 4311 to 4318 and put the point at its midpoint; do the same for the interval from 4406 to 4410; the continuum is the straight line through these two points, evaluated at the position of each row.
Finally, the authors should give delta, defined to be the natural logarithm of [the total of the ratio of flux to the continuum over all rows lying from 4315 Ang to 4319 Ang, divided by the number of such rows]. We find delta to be 0.16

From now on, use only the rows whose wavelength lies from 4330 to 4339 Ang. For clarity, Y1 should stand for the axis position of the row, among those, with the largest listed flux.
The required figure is 4333.29 Ang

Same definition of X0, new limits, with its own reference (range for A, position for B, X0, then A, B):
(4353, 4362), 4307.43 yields 0.0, -3.9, 4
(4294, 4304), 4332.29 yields -3.0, -2.8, -3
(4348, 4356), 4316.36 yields -3.1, -2.6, -4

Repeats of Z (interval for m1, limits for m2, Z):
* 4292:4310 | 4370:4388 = 0.72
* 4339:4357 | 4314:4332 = 0.28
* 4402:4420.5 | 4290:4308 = 0.14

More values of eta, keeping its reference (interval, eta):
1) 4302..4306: 15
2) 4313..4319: 0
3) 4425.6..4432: 2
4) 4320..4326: 17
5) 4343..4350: -2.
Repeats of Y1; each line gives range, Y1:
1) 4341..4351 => 4345.28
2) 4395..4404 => 4397.62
